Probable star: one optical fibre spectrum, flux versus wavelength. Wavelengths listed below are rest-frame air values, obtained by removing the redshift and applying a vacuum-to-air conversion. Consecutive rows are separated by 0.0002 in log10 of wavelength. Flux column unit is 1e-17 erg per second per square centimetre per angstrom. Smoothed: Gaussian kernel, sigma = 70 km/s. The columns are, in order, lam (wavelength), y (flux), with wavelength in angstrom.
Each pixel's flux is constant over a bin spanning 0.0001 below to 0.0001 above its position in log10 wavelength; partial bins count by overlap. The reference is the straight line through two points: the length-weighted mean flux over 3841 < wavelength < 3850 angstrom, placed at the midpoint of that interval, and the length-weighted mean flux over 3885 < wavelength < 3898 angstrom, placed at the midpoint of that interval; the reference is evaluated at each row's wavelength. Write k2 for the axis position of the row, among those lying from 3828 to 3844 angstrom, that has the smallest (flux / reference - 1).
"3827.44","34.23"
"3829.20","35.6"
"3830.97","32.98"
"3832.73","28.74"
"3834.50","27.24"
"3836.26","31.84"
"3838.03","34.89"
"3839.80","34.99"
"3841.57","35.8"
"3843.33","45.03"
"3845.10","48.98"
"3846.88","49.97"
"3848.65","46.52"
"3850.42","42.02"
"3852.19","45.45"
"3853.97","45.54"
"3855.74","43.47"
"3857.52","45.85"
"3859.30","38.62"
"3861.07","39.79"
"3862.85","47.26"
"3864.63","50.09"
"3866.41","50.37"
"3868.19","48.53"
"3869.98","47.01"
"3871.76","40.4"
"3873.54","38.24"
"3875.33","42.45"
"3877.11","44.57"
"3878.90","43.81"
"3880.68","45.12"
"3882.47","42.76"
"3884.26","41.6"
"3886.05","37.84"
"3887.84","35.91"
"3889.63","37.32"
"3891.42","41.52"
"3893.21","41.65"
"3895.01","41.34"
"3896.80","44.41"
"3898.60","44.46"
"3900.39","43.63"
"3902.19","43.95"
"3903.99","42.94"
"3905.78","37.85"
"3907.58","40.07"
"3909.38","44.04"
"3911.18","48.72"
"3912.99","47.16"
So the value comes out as 3834.50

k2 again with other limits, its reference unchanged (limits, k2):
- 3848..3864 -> 3859.30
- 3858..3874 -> 3859.30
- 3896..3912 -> 3905.78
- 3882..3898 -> 3887.84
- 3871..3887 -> 3873.54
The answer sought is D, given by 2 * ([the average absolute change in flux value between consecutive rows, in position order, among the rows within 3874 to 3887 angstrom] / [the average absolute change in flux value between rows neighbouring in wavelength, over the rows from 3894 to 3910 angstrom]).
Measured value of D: 1.8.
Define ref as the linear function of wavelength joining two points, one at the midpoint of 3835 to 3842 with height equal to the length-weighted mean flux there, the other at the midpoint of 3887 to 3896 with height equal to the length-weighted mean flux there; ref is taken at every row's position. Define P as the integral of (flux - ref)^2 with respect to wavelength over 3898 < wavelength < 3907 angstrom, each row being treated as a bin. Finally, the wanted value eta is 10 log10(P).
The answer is 19.4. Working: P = 86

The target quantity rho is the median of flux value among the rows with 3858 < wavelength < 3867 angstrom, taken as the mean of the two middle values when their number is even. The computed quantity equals 47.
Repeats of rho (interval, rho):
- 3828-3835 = 31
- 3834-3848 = 35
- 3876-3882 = 45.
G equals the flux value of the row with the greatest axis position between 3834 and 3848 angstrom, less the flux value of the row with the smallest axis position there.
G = 22.7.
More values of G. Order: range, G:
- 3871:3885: 1.2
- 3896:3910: -0.4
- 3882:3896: -1.4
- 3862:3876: -4.8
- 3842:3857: -1.6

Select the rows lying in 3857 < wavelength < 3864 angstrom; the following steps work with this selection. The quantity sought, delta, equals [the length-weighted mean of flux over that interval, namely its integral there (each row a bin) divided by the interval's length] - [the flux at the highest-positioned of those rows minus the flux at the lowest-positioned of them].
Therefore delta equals 42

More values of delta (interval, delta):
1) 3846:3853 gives 51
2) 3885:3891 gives 38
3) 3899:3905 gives 44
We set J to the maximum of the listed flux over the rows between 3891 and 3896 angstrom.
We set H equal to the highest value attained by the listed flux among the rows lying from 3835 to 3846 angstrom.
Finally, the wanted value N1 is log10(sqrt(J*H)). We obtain 1.65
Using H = 48.98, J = 41.65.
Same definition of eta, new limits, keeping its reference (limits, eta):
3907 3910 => 10.7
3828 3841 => 21.1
